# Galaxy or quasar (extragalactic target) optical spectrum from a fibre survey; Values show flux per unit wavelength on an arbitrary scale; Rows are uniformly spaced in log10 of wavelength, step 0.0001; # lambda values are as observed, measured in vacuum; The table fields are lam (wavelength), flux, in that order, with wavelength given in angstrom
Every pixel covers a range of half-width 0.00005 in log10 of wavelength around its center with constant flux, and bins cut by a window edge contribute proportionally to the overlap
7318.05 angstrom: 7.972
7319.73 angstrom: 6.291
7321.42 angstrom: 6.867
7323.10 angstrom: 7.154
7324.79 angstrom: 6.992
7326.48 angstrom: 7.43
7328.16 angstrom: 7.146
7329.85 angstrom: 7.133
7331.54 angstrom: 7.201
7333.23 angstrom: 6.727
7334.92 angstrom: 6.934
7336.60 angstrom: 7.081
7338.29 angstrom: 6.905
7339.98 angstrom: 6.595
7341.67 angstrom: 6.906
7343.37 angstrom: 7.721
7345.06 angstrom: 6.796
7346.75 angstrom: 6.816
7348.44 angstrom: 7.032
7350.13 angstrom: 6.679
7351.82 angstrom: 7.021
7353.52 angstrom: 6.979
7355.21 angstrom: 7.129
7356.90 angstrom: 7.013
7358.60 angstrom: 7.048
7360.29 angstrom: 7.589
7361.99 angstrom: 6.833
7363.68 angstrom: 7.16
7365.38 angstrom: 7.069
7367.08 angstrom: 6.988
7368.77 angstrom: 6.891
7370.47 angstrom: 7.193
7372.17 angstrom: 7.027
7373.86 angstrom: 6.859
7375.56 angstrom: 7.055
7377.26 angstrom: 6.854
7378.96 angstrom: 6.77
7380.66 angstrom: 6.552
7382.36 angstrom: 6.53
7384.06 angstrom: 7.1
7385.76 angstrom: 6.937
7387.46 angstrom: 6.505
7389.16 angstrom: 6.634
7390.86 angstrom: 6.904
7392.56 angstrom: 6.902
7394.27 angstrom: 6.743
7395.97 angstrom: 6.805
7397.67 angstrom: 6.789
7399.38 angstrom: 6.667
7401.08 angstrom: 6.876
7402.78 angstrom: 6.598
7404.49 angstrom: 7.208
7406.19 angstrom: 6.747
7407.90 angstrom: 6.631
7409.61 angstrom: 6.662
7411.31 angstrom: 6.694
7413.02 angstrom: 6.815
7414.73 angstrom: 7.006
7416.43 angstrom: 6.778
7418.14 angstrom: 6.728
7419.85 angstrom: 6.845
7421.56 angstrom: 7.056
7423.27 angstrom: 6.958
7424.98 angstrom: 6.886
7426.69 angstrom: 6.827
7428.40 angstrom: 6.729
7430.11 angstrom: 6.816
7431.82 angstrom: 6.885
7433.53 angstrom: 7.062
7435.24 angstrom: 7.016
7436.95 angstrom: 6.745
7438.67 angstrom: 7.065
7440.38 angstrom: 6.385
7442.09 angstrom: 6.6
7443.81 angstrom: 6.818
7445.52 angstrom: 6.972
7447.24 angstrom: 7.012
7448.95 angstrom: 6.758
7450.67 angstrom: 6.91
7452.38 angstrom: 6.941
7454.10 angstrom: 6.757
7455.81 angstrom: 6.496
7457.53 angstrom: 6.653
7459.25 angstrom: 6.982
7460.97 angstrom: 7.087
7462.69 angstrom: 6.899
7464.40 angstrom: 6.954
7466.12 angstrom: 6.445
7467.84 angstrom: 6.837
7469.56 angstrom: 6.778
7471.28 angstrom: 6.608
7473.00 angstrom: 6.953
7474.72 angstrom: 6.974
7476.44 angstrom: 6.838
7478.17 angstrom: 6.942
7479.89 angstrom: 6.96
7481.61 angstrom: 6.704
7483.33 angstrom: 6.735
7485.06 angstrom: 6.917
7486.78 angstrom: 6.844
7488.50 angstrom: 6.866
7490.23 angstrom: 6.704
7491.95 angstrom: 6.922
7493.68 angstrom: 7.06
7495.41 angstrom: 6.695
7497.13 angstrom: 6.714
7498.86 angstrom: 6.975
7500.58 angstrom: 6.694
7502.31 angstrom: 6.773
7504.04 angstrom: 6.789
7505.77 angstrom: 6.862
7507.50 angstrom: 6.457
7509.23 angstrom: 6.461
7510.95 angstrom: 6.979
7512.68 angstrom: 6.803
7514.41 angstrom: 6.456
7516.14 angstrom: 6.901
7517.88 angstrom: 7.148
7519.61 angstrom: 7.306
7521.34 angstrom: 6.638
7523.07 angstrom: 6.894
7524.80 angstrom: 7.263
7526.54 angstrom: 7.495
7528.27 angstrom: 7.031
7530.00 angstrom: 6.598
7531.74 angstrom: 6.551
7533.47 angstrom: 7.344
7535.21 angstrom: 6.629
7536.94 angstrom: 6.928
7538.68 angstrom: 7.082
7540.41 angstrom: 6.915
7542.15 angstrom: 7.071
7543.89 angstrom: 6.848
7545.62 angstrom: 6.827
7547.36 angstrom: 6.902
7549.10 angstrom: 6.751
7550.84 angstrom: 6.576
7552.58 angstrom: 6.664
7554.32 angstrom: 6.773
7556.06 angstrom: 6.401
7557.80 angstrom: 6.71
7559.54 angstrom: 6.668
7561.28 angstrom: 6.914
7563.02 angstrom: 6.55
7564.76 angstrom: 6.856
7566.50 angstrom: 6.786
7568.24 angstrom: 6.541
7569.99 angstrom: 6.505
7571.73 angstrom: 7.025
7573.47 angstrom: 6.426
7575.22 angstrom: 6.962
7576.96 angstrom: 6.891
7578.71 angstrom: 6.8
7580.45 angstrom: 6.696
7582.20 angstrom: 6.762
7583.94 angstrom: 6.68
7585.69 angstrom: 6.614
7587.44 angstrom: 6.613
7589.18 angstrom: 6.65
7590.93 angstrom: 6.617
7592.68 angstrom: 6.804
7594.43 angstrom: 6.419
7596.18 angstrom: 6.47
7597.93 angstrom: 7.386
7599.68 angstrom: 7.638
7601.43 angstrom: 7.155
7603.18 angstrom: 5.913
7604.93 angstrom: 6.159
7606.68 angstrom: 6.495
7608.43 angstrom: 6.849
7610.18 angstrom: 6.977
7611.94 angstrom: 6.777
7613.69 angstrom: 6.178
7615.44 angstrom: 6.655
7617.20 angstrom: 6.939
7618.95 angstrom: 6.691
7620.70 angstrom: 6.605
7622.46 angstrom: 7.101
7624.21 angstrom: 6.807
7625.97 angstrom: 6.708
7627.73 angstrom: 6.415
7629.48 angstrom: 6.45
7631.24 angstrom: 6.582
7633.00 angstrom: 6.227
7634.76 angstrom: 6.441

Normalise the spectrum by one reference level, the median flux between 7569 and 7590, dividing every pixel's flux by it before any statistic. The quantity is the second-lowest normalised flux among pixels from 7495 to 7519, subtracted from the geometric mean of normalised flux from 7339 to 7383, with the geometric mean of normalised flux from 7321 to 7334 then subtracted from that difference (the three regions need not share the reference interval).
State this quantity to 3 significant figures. -0.983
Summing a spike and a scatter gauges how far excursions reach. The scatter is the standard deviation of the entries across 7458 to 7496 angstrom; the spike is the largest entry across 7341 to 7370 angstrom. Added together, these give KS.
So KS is 7.87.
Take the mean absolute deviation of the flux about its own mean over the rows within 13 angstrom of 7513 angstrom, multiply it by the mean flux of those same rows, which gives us 1.42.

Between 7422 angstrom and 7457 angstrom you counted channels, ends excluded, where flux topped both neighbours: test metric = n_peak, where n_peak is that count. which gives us 4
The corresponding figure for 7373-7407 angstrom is 6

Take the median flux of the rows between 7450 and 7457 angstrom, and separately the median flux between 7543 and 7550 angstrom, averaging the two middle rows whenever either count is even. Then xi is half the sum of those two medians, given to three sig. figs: 6.84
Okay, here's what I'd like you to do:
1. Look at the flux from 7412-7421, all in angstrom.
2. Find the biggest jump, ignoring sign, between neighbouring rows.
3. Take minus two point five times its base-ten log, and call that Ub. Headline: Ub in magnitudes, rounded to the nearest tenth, 1.6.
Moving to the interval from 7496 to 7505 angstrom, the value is 1.4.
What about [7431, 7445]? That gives 0.4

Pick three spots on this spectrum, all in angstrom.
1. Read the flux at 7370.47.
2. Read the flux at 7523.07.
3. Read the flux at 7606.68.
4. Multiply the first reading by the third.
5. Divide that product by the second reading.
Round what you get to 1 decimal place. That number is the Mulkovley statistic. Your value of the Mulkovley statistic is 6.8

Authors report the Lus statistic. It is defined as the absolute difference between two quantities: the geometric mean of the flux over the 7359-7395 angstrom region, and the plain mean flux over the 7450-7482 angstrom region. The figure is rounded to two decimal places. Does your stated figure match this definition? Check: 0.08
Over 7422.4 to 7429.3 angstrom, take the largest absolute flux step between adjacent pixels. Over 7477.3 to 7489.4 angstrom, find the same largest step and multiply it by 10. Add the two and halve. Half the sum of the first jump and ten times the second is 1.3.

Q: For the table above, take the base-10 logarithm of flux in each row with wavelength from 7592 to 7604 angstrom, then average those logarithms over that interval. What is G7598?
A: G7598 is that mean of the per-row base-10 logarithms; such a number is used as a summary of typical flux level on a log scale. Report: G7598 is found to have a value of 0.833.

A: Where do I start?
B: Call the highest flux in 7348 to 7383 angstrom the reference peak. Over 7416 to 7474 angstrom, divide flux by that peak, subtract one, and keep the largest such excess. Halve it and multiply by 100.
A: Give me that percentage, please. -3.3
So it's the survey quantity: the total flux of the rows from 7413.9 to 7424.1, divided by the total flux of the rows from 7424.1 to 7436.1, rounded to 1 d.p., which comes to 0.9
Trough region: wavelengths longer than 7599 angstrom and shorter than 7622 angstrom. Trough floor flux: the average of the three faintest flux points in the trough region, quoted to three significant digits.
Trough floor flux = 6.08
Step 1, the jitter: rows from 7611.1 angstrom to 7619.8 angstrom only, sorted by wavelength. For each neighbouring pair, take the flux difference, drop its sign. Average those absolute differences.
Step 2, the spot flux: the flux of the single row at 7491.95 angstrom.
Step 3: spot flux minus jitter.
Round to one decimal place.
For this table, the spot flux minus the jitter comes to 6.5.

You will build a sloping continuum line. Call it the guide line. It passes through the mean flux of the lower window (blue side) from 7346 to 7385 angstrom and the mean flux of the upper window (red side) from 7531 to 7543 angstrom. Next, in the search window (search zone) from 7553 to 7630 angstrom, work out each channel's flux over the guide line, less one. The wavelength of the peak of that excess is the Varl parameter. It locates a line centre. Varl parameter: 7599.68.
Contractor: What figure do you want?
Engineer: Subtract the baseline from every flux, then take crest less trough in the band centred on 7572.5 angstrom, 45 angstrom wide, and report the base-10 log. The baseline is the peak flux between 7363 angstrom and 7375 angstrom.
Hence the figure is -0.20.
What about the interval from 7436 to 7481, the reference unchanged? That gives -0.15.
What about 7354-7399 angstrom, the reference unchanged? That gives 0.04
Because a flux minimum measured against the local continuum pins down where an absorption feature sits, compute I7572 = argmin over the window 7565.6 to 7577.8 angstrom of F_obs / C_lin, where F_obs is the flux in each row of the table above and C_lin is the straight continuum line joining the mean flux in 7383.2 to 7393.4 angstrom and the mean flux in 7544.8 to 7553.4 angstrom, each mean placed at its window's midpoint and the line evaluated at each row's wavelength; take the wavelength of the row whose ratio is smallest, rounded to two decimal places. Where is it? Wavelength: 7573.47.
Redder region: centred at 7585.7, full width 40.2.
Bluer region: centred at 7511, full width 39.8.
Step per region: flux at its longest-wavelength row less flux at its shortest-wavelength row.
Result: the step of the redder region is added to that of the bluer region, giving -1.0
